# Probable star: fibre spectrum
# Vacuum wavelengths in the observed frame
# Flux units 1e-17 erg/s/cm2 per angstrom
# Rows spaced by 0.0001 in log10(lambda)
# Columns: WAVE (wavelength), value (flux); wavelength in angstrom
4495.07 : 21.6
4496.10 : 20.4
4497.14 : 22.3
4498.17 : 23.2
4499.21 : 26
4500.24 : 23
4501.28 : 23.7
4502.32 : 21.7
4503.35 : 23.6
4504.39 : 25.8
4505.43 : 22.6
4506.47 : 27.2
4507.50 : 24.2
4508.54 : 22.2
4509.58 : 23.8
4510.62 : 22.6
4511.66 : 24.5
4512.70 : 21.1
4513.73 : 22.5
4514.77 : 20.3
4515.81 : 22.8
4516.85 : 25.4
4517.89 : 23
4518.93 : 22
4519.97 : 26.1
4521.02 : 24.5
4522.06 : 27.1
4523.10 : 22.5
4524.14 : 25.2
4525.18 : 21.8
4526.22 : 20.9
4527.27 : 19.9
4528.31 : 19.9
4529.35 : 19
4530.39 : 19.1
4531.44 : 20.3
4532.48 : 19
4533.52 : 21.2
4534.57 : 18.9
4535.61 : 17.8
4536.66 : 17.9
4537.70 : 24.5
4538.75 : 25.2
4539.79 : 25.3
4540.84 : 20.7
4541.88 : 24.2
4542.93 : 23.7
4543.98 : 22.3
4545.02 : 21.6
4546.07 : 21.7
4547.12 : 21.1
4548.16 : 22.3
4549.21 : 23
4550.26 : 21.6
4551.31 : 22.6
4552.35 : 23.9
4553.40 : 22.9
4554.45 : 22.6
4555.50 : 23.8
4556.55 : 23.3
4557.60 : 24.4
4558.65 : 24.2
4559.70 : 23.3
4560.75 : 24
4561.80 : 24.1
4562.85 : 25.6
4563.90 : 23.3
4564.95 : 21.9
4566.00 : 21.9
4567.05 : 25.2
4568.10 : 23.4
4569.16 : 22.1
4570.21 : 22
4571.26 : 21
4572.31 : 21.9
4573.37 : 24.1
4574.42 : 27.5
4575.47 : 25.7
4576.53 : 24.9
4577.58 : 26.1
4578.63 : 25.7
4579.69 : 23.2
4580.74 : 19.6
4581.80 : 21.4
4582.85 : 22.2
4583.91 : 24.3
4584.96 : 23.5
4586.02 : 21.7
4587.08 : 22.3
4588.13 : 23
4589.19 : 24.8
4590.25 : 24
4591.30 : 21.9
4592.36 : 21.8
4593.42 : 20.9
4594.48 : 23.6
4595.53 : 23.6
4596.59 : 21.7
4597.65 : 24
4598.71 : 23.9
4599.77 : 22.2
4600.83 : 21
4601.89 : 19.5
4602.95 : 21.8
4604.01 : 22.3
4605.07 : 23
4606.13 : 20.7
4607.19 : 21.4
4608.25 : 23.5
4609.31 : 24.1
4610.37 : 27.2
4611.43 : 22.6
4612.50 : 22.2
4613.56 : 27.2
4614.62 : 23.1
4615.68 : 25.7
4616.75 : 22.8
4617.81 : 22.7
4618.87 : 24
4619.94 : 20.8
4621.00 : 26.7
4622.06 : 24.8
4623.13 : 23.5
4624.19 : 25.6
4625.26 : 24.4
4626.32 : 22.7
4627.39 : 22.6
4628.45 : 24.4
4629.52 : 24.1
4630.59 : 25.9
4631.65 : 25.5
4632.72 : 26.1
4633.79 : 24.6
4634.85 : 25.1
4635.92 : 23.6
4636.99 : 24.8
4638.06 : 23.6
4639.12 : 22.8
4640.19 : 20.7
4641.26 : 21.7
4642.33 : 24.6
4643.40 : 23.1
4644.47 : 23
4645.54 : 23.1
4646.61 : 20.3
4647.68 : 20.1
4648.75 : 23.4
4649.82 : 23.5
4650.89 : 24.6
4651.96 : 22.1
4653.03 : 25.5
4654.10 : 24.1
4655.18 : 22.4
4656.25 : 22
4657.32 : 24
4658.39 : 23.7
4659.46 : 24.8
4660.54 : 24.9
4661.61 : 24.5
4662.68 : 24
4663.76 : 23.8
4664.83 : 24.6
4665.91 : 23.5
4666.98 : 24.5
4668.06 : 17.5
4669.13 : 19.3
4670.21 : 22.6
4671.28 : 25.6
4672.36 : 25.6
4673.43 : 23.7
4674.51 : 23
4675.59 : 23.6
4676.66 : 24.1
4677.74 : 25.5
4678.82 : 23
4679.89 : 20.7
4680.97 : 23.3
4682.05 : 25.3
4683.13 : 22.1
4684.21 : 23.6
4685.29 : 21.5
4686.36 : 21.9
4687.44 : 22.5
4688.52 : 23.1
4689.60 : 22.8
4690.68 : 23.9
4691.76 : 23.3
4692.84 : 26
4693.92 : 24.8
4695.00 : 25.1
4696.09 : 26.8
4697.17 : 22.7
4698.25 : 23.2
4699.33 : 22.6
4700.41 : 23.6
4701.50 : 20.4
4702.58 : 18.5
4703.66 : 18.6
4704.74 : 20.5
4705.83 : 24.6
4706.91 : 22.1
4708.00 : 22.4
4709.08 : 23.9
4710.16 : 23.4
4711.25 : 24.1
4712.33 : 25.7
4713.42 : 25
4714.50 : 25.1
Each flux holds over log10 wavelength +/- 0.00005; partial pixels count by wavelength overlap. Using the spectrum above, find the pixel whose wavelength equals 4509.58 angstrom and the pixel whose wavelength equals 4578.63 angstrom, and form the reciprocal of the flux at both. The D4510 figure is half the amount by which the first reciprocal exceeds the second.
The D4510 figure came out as 0.002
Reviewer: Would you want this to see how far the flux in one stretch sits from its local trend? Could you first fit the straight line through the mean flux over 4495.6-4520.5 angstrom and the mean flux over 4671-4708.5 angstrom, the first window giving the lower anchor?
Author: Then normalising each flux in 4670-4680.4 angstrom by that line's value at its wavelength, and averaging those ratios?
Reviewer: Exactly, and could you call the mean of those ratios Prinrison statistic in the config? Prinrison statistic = 1.03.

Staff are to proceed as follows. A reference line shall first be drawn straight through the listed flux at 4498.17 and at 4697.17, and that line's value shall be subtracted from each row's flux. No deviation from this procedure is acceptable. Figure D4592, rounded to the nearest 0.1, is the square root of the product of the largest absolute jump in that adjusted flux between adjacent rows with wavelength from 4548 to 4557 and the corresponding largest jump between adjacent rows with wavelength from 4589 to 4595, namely 1.9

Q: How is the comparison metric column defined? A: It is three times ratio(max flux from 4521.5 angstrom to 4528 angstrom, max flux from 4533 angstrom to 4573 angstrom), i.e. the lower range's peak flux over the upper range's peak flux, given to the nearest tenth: 3.2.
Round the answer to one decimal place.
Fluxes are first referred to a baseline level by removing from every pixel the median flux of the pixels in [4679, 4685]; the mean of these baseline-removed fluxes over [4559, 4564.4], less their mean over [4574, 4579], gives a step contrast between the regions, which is -1.9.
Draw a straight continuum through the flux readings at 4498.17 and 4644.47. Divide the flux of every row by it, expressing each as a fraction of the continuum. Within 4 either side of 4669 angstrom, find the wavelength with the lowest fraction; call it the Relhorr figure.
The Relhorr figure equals 4668.06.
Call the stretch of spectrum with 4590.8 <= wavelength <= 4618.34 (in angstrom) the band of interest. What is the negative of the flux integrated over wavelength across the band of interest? -630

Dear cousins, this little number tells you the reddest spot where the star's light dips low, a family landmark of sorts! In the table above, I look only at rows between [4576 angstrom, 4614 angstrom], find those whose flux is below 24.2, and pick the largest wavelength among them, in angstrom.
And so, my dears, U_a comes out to 4612.50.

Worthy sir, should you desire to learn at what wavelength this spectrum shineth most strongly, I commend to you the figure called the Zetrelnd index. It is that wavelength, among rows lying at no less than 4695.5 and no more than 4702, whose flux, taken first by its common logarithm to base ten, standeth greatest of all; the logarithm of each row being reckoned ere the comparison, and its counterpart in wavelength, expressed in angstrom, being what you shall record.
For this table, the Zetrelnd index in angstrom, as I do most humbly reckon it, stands 4696.09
